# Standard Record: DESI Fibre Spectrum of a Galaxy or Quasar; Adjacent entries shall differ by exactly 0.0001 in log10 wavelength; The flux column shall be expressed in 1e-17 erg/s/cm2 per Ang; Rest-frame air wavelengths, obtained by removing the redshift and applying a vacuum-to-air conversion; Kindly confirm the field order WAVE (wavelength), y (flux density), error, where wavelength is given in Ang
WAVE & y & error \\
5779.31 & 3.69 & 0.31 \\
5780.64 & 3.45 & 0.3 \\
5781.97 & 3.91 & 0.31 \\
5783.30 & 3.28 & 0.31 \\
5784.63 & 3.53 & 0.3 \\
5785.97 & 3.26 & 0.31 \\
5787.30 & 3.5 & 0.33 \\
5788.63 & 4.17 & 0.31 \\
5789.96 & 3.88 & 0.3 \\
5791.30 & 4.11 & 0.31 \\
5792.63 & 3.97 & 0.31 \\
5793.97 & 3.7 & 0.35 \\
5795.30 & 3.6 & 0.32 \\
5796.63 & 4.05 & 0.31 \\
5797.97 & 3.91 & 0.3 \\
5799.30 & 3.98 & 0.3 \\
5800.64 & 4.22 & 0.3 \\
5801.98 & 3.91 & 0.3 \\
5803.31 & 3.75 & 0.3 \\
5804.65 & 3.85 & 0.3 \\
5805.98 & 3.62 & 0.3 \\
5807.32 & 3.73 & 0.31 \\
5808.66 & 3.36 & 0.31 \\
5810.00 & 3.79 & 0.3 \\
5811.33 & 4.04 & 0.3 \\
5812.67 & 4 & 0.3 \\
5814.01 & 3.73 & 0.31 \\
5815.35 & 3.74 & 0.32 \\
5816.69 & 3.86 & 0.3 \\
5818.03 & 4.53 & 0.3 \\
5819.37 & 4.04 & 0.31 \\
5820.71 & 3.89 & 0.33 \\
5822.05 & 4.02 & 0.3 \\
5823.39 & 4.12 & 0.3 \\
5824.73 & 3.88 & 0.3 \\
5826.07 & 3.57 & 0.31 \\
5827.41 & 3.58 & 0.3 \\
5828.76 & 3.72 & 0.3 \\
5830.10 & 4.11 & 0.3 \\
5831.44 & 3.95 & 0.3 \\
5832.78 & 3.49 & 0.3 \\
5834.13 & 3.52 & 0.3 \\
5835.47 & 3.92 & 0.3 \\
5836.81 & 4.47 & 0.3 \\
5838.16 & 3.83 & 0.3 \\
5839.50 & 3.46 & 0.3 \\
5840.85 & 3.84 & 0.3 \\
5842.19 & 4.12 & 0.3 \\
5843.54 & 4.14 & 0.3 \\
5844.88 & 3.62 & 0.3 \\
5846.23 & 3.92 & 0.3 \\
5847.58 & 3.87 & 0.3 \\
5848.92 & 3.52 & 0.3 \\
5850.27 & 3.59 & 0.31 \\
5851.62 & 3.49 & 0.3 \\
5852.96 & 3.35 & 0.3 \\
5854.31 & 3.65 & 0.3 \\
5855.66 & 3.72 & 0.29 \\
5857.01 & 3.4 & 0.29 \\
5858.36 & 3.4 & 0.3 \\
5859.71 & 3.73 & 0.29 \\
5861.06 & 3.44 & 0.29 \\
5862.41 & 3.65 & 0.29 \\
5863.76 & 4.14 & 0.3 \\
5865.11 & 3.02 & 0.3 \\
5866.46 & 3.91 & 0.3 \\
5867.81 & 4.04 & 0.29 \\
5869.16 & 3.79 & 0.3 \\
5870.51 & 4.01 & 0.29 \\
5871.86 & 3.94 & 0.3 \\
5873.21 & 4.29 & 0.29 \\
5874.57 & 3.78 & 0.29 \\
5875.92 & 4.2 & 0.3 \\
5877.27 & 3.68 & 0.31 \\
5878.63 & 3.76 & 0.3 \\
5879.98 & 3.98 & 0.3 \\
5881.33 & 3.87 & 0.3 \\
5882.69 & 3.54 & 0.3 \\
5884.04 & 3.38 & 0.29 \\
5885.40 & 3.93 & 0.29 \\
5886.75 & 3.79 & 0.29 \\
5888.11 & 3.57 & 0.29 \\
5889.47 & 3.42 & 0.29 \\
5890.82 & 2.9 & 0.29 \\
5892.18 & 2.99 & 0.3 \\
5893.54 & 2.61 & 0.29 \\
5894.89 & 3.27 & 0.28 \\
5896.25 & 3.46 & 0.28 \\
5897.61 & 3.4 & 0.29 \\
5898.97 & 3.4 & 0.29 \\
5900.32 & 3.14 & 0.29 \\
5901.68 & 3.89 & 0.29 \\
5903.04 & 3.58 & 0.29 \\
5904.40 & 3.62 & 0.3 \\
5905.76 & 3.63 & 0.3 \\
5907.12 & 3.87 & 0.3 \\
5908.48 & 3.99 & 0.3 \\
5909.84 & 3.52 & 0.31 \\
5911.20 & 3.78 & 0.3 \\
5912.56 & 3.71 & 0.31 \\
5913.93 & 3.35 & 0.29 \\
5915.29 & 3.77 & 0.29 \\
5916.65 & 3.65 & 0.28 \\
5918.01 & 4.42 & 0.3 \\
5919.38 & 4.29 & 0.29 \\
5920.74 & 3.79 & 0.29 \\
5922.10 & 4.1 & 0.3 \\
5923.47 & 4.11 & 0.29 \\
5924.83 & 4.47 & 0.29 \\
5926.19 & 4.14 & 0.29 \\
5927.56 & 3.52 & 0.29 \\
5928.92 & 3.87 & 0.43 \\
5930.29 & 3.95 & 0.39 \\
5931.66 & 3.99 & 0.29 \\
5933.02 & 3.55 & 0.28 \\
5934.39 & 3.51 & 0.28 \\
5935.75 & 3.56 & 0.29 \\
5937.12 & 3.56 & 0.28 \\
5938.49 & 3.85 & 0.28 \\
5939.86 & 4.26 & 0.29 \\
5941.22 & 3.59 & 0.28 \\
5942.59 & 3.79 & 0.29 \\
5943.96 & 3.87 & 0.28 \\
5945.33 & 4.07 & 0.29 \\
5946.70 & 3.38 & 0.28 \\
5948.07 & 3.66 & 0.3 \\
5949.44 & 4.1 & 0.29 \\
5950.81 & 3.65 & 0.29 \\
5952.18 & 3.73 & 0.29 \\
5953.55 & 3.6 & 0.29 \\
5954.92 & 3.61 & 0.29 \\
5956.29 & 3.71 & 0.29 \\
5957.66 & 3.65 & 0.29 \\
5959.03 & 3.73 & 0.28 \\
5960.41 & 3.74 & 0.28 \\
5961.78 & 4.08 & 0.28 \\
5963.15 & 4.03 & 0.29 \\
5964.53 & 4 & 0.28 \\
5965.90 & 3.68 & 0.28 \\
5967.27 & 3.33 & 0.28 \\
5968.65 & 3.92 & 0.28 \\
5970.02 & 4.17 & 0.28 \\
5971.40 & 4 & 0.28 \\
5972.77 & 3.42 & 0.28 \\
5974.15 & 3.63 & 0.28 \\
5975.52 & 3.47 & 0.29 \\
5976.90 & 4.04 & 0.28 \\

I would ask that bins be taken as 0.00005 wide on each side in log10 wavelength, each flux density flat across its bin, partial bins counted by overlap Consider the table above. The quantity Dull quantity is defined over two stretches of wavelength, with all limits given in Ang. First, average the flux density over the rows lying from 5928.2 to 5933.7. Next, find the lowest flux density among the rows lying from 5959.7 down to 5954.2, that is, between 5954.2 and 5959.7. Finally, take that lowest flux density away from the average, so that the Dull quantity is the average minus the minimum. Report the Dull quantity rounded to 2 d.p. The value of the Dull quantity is 0.23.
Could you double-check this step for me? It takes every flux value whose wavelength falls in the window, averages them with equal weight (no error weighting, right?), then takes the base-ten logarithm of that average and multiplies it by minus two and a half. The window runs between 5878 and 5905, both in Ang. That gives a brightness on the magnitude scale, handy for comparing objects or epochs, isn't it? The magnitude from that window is -1.35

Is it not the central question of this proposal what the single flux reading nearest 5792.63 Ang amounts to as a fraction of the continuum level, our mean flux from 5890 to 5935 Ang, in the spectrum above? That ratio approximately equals 1.08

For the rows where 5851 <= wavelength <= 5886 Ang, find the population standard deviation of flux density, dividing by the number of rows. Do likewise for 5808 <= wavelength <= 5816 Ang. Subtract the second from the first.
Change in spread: 0.073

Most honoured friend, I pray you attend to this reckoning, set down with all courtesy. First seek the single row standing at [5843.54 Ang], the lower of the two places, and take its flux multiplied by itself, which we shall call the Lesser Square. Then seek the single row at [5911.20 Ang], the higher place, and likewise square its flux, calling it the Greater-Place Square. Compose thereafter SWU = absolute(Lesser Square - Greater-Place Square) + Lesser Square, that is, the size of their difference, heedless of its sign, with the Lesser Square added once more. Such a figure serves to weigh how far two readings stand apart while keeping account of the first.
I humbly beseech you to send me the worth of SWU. 20.0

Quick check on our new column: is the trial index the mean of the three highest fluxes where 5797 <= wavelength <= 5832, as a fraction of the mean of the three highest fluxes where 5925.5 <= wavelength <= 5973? 1.02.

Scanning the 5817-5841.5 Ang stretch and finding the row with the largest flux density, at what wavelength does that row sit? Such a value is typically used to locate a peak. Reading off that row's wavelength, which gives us 5818.03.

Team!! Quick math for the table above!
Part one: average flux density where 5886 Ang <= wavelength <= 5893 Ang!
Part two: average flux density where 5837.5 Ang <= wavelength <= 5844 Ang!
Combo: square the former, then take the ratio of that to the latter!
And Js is 2.9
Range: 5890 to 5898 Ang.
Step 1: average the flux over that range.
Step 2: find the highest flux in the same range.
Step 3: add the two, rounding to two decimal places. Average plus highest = 6.56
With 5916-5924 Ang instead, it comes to 8.48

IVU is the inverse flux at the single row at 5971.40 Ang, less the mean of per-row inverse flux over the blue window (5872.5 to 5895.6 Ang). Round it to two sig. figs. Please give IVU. -0.034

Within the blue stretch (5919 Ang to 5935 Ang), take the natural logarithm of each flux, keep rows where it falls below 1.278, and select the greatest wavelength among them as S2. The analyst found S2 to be 5934.39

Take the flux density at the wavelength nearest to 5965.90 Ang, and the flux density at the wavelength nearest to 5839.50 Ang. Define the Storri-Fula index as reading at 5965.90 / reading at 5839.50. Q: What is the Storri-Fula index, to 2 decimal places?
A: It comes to 1.06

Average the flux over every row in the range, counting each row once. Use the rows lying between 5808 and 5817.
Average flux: 3.79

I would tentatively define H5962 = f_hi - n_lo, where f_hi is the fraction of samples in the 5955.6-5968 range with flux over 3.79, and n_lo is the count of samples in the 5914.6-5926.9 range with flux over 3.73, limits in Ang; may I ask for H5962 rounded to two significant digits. -7.7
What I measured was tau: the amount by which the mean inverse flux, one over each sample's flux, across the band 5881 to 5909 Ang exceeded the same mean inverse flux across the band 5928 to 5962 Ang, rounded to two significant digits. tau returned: 0.023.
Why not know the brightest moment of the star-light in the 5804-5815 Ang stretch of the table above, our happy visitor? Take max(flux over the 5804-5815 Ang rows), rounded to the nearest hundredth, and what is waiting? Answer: 4.04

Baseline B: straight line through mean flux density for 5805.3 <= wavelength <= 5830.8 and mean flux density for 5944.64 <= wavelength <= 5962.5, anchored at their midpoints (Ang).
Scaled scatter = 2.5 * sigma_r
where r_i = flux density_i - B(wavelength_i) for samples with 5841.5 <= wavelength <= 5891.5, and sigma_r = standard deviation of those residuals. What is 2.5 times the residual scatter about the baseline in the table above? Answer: 0.8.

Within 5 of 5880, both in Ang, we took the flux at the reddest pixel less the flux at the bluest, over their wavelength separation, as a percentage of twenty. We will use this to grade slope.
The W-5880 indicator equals -0.5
